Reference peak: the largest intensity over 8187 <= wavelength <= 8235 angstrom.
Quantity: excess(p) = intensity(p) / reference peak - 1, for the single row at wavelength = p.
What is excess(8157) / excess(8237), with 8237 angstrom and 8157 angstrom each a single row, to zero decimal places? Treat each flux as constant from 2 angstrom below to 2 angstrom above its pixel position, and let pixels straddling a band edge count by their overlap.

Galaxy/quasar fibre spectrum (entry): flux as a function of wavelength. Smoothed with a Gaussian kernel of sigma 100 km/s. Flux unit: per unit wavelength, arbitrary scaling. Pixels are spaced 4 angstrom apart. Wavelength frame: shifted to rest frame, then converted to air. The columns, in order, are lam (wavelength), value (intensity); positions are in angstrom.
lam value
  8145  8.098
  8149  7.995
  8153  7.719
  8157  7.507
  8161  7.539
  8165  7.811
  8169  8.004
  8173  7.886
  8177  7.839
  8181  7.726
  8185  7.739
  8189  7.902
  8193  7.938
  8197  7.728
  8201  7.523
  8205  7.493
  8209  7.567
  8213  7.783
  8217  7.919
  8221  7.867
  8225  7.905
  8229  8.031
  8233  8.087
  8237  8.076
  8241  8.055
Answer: 53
